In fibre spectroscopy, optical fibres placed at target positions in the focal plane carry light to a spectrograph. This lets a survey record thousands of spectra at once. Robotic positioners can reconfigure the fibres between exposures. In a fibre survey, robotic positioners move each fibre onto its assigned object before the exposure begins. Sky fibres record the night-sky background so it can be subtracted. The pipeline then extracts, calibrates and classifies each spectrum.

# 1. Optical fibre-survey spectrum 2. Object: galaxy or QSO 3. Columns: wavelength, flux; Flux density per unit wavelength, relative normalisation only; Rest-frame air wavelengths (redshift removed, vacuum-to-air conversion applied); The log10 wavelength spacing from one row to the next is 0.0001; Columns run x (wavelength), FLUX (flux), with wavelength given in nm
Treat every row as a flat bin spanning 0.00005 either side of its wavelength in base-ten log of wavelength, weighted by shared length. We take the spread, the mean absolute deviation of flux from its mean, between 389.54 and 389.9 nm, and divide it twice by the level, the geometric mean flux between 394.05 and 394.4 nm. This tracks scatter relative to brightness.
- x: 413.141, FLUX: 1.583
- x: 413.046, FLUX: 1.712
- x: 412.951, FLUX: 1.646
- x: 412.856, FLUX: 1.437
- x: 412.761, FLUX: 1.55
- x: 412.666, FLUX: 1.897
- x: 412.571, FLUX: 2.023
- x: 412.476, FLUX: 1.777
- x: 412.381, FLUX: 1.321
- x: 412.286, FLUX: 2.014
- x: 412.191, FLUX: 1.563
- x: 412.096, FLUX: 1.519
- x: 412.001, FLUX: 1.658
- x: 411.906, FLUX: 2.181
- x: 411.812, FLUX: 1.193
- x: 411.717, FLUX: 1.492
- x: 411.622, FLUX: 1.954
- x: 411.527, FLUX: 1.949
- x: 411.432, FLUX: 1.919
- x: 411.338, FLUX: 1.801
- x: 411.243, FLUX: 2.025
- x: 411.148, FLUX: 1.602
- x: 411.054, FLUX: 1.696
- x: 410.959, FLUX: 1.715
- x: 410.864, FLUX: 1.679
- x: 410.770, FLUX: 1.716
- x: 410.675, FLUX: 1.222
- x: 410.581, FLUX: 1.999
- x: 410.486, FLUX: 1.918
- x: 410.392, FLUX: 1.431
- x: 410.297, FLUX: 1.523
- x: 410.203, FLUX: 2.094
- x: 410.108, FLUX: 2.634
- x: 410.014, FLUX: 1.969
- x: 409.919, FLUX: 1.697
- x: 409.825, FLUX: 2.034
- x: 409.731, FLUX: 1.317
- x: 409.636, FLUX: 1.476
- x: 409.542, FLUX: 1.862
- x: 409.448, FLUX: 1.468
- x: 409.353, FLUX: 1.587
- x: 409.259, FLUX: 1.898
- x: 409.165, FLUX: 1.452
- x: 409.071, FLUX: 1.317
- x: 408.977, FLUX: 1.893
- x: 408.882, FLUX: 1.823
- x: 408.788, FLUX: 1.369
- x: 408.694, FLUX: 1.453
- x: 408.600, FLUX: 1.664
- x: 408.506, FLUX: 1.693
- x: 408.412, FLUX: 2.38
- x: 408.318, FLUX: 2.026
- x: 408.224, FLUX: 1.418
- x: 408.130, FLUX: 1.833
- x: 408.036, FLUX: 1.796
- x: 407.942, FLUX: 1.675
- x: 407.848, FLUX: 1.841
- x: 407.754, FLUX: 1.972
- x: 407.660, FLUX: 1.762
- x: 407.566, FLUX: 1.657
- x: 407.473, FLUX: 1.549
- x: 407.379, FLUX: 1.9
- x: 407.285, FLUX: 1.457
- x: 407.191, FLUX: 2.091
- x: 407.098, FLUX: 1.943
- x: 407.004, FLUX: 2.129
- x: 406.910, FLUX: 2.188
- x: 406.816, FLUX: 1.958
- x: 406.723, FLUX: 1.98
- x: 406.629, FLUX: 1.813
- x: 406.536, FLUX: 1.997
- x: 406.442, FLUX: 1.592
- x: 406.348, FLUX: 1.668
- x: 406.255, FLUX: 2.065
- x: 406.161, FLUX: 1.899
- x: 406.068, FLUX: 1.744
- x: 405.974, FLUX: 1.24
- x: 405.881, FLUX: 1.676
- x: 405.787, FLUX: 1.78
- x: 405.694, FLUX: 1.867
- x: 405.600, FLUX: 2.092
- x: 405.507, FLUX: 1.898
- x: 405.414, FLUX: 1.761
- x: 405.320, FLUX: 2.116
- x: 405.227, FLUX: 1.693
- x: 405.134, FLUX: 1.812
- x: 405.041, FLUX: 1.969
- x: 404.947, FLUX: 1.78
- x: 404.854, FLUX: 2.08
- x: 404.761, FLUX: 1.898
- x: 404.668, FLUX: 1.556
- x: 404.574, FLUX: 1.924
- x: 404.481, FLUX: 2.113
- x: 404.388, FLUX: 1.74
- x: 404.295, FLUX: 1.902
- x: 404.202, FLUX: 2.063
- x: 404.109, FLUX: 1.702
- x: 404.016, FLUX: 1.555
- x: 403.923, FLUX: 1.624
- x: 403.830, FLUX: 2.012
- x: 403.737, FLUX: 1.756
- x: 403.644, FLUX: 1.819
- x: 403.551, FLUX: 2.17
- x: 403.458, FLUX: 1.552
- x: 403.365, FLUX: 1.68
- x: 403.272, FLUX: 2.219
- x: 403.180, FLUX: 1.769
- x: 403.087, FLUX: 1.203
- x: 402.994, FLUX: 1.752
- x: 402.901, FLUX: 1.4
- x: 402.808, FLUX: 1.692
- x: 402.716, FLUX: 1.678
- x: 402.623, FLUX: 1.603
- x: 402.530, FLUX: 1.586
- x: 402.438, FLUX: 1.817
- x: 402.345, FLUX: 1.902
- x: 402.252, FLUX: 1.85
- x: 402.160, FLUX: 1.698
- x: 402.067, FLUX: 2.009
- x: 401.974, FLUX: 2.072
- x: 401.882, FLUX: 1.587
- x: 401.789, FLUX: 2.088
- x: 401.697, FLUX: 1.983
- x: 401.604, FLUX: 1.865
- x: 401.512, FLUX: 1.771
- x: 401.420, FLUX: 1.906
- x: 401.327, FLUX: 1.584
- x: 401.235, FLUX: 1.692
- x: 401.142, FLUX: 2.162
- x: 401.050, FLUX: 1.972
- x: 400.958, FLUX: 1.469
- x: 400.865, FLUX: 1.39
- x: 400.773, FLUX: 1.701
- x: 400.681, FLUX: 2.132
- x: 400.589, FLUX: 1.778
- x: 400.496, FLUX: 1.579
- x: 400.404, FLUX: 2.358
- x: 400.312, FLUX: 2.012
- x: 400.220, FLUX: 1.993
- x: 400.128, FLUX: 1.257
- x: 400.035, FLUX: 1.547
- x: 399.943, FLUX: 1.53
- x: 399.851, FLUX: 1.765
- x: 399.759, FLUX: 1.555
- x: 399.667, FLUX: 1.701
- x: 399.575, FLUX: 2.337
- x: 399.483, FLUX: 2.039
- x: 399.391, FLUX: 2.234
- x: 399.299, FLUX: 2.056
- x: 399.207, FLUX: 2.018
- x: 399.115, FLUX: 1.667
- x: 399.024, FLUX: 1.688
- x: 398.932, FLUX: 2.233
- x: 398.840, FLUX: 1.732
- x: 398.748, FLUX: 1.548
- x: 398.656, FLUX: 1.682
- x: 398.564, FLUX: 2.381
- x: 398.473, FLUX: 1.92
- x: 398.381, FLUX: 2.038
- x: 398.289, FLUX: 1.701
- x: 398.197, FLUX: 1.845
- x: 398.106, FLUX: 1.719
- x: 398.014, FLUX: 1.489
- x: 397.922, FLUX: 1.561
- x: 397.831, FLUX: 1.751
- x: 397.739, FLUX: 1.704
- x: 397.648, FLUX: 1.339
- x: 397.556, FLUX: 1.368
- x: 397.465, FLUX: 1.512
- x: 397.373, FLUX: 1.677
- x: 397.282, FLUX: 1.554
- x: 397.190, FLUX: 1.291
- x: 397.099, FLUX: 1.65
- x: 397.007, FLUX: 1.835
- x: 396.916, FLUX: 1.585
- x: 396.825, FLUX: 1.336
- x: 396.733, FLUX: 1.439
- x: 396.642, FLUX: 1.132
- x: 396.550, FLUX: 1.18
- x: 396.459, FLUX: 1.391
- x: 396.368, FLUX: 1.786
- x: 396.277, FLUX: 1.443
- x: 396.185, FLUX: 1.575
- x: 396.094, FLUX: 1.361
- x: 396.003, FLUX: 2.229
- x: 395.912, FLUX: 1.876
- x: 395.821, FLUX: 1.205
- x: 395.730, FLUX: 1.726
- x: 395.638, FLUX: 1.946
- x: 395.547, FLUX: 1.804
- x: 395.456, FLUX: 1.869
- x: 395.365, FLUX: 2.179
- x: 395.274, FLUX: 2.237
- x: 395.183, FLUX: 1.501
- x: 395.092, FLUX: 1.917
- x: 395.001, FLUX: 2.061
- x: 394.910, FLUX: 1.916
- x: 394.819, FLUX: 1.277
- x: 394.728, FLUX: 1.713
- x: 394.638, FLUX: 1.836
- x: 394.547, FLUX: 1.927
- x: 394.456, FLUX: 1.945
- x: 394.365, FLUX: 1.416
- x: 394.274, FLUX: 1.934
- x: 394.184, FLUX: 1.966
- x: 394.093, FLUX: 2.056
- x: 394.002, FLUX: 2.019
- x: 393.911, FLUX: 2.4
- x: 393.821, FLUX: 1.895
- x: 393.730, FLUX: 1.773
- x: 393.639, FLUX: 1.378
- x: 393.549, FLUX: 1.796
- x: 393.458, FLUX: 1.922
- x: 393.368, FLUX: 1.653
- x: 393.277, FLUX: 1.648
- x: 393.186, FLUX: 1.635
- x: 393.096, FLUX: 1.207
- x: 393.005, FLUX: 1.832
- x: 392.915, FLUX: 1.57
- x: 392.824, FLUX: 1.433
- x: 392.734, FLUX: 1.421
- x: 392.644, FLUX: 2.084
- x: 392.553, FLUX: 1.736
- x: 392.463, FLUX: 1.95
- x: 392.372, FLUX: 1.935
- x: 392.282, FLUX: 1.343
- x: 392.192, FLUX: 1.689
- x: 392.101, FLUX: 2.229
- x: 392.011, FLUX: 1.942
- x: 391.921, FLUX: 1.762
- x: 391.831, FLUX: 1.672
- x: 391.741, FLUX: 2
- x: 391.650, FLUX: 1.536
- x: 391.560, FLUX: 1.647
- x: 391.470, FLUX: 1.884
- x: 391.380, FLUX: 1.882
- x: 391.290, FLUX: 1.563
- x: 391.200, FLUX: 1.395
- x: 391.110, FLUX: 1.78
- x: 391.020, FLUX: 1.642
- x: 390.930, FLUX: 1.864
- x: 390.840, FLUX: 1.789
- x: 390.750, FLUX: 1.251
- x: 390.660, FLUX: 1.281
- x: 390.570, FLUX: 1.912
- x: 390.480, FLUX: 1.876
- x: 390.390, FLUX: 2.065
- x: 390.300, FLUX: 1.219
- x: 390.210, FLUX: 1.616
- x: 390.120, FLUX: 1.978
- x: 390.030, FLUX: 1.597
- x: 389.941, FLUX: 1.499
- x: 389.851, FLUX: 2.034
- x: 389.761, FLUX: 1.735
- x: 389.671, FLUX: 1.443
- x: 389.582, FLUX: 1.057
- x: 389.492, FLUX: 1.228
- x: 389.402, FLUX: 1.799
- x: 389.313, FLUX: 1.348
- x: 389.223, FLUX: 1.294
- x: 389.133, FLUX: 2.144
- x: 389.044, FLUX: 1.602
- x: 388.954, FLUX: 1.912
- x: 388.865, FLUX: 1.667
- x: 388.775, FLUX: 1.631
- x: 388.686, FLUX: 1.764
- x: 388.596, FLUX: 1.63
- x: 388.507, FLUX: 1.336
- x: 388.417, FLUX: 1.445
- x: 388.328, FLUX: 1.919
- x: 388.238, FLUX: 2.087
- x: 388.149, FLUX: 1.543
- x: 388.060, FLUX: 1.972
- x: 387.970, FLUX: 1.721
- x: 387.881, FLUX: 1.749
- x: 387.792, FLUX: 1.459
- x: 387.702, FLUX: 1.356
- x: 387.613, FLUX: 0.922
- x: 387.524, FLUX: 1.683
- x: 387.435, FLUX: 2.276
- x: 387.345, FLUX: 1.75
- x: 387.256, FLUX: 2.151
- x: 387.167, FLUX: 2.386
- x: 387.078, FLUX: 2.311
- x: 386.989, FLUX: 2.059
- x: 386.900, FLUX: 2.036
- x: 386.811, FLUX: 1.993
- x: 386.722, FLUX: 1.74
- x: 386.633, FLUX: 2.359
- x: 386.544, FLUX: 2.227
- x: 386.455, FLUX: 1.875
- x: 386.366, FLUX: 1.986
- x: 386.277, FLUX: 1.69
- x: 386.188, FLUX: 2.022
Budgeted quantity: 0.095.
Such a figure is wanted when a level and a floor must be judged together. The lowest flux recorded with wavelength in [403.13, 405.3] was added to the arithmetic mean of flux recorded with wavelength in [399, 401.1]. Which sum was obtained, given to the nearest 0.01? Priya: 3.37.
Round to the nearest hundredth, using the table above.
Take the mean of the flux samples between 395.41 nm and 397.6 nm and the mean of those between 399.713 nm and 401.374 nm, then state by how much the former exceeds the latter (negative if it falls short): -0.17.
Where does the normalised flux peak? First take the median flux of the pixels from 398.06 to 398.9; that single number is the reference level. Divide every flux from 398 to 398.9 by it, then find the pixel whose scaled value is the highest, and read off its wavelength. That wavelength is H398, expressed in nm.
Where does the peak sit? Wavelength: 398.564 nm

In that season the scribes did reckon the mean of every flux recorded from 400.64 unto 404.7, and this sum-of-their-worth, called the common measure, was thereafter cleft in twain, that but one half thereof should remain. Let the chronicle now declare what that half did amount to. 0.895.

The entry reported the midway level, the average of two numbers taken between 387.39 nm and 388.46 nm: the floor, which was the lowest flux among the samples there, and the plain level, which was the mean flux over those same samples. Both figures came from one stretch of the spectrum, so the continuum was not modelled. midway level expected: 1.30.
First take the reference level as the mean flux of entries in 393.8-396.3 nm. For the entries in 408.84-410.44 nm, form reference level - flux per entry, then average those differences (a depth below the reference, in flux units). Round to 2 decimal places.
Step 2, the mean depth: 0.10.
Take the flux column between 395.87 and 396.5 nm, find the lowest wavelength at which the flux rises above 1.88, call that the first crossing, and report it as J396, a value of 396.003 nm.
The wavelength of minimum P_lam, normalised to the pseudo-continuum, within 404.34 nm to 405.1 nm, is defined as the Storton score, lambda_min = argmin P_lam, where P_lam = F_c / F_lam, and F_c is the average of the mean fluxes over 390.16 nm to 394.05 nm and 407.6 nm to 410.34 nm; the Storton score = 404.481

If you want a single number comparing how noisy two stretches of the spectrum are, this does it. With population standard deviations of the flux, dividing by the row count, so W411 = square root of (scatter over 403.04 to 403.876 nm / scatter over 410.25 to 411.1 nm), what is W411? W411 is 1.15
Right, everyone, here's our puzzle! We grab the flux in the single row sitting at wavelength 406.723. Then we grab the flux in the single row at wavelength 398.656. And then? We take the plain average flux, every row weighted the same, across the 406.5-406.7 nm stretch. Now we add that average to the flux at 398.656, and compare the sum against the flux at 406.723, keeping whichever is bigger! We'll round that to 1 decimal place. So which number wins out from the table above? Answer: 3.6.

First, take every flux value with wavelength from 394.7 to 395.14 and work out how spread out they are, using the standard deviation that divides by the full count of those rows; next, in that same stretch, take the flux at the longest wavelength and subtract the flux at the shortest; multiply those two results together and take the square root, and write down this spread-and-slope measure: 0.24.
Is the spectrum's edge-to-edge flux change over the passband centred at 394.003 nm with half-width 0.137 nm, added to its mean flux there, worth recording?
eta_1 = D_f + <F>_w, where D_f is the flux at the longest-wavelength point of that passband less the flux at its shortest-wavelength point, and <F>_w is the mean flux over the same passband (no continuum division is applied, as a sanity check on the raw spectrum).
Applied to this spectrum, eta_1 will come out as 1.81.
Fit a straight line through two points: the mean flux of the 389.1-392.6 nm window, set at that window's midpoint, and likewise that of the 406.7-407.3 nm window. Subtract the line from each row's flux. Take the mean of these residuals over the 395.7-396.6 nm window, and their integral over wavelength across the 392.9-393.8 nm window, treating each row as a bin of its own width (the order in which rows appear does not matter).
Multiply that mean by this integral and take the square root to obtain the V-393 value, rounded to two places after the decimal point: 0.12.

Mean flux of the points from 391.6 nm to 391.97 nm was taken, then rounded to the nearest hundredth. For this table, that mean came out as 1.74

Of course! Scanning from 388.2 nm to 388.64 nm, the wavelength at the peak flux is 388.238 nm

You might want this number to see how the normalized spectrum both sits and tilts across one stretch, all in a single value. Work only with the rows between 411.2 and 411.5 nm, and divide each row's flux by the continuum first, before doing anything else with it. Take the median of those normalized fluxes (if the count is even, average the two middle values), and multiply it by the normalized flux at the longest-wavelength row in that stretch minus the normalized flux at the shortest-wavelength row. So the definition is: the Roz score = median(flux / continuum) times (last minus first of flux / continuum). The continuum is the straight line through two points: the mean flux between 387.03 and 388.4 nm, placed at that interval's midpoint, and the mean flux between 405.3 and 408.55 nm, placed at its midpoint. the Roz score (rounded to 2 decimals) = -0.06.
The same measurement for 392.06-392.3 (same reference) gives -0.45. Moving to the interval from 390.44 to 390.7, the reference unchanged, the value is -0.34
